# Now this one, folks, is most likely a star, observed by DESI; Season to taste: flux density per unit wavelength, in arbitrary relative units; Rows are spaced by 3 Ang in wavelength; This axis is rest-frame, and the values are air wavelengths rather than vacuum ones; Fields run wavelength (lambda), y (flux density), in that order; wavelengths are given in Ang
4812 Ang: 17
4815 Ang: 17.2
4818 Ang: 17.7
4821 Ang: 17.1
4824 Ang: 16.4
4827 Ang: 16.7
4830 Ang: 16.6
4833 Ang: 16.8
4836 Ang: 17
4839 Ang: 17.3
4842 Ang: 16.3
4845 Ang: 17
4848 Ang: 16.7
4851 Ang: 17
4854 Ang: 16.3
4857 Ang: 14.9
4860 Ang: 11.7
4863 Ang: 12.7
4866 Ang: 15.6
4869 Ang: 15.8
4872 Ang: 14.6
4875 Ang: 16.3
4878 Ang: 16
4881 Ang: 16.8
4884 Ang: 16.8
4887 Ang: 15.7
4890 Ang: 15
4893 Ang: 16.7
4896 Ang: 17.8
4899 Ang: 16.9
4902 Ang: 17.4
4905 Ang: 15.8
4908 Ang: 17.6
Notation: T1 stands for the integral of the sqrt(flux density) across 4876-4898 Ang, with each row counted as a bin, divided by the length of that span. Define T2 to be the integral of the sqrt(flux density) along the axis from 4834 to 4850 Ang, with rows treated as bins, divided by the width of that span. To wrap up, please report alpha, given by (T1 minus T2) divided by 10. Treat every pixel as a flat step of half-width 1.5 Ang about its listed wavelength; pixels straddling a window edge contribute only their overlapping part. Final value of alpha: -0.006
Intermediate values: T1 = 4.05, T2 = 4.11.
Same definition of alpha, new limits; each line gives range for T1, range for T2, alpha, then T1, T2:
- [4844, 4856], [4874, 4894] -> 0.006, 4.08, 4.02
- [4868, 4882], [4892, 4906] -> -0.014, 3.98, 4.12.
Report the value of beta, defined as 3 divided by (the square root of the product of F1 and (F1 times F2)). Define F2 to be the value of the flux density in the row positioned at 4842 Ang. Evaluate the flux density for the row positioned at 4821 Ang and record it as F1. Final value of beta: 0.0435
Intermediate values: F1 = 17.1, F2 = 16.3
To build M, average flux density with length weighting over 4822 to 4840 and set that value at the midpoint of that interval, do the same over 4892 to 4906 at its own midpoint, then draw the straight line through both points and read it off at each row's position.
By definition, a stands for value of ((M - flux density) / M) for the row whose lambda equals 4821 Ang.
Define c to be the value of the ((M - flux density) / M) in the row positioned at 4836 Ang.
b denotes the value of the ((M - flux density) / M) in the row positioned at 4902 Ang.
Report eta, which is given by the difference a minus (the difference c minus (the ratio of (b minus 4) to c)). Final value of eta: 351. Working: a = -0.02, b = -0.03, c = -0.01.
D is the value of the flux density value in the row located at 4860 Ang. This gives 11.7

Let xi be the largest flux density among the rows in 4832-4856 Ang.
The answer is 17.3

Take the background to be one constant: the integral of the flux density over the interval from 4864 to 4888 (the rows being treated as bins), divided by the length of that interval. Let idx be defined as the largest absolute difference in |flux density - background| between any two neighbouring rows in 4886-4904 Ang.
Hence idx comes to 1.10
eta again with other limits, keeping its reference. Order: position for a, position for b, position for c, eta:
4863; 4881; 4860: -13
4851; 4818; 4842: -131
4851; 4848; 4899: -998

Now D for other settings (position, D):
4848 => 16.7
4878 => 16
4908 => 17.6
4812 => 17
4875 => 16.3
